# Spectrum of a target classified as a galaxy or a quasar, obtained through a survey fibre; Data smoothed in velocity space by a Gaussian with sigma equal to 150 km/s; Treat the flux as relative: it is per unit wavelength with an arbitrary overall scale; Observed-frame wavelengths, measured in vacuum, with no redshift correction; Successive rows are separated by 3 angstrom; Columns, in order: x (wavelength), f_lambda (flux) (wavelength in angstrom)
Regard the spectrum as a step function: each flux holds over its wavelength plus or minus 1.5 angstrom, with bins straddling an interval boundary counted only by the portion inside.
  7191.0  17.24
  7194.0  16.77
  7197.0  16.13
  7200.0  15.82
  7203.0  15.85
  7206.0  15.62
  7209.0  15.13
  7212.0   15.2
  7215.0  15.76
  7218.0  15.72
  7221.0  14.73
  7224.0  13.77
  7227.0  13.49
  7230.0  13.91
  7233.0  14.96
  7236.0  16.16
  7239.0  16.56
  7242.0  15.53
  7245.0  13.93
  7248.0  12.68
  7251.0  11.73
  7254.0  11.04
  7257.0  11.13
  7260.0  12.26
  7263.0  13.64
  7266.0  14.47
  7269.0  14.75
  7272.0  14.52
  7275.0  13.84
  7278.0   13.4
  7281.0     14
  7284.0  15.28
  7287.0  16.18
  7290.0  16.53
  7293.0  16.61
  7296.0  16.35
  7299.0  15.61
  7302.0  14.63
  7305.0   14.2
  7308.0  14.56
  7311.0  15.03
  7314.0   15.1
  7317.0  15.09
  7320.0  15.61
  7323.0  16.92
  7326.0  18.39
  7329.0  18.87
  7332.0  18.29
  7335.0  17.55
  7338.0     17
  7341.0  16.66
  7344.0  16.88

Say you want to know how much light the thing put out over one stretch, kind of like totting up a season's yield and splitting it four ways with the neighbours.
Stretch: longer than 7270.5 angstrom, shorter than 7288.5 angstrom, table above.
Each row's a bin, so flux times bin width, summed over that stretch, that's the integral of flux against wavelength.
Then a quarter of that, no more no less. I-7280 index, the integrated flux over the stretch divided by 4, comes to 65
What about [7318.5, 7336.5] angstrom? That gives 79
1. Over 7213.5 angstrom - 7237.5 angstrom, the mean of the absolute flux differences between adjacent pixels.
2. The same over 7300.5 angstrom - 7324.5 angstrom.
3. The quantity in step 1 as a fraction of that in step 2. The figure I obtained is 1.56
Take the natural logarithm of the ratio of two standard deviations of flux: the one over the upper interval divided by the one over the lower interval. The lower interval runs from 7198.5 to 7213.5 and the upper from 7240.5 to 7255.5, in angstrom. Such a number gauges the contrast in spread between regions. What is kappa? 1.7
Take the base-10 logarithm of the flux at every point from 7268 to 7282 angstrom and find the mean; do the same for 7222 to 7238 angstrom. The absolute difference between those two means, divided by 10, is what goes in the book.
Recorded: 0.001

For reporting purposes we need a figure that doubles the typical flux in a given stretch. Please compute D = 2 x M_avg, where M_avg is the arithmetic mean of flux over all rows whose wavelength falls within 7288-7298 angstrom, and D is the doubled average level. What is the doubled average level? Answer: 33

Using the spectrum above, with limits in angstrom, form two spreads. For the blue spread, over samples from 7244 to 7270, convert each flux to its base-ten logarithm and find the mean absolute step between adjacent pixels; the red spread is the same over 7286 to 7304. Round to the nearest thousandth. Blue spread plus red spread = 0.042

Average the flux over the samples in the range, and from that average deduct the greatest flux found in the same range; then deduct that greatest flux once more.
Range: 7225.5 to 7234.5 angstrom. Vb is -15.8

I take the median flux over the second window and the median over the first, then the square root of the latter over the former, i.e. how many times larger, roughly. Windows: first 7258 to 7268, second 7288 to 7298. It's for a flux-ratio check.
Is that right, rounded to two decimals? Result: 0.91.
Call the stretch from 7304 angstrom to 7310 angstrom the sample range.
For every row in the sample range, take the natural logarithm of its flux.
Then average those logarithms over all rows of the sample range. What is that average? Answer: 2.67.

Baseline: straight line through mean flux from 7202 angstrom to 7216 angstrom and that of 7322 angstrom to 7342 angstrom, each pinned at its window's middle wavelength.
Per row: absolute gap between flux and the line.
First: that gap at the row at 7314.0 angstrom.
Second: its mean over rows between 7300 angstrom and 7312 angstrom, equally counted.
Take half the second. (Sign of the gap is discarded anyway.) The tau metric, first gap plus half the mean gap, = 3.6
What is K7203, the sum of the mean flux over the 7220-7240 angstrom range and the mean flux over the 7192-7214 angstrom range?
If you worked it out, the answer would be 30.6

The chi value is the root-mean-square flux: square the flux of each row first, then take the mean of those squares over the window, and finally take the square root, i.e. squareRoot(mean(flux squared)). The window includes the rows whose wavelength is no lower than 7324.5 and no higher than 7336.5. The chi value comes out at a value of 18.3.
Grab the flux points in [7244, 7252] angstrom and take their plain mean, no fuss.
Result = 12.8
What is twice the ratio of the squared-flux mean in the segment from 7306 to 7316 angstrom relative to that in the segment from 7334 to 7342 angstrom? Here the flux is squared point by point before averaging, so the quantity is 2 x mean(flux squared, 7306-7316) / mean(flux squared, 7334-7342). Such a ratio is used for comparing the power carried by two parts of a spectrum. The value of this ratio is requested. 1.52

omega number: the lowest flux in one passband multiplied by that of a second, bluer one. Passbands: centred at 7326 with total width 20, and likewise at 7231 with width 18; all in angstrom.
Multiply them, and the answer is 204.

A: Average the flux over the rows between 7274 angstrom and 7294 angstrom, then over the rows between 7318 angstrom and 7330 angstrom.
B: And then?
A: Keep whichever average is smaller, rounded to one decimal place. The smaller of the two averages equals 15.1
